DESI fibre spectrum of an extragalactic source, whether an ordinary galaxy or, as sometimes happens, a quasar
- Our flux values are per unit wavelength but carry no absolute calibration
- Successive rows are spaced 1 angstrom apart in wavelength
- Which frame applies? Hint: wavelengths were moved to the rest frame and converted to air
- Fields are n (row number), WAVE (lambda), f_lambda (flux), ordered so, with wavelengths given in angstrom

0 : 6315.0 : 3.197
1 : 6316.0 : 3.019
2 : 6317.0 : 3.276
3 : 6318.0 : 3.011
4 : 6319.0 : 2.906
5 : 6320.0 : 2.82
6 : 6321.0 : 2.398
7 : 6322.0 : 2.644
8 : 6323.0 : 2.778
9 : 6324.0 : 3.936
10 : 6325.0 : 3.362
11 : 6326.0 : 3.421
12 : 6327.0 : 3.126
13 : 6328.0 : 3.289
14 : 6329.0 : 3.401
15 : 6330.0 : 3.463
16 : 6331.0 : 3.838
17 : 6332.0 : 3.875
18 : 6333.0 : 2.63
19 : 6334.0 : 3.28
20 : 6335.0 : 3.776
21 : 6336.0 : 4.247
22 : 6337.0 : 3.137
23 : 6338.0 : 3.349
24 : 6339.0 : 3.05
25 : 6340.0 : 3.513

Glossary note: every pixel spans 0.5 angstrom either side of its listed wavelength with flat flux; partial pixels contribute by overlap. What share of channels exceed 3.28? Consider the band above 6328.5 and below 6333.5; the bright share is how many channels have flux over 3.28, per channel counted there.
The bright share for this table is 0.80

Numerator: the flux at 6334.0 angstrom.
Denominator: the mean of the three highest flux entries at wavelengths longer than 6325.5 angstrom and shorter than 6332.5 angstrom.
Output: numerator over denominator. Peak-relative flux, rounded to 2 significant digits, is 0.88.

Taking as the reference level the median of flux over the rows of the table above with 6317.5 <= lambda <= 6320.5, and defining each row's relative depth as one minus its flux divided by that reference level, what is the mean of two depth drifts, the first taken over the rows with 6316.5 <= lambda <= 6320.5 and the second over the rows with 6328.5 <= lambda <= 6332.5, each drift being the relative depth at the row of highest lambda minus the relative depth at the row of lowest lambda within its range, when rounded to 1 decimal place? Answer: 0.0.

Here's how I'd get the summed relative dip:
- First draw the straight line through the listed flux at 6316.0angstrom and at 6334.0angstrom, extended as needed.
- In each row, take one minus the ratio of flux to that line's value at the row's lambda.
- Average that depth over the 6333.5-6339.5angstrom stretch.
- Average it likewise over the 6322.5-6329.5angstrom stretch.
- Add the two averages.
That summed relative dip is -0.1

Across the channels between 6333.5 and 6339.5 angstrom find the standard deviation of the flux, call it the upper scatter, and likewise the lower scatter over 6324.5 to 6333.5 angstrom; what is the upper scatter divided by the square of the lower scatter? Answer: 3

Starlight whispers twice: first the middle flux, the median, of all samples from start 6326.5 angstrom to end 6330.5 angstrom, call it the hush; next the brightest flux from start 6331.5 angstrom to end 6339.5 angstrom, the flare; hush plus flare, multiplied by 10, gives 75.9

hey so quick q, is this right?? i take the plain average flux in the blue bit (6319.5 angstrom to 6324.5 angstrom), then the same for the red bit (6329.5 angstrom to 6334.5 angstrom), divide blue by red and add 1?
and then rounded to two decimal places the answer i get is 1.85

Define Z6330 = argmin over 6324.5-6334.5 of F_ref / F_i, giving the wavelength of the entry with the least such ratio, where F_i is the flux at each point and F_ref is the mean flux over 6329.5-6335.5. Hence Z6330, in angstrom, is 6332.0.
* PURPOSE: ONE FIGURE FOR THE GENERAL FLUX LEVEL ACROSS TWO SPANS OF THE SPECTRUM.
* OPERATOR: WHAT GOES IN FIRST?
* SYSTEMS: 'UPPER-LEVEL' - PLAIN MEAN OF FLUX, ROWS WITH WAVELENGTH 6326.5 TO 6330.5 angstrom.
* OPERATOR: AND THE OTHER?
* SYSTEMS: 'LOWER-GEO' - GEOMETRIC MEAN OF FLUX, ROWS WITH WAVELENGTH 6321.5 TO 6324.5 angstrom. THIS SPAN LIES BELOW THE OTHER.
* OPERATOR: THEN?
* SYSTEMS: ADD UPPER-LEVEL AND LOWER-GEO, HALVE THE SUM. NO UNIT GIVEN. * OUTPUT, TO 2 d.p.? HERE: 3.19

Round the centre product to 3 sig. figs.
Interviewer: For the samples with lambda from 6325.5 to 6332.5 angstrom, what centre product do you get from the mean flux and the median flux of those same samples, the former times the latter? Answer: 11.9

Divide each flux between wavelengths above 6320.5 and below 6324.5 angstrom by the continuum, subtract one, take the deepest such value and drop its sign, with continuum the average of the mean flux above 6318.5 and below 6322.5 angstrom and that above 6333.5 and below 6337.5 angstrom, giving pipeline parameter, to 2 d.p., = 0.24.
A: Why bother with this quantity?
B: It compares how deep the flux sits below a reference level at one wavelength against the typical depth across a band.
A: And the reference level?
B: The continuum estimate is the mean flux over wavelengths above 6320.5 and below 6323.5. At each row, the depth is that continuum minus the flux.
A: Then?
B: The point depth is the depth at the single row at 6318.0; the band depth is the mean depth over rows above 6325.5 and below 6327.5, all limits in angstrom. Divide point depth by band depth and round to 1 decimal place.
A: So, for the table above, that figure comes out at 0.6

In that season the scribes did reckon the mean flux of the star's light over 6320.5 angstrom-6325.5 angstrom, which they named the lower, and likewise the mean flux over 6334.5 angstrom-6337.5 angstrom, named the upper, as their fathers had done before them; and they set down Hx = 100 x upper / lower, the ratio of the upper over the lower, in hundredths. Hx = 123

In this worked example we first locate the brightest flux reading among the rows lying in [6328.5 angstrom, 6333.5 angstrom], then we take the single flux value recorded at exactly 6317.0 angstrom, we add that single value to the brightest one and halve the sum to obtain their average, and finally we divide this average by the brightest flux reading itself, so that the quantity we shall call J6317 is 0.92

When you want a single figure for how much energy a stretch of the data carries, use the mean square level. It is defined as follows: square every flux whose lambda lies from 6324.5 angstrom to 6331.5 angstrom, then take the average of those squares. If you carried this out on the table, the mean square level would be 12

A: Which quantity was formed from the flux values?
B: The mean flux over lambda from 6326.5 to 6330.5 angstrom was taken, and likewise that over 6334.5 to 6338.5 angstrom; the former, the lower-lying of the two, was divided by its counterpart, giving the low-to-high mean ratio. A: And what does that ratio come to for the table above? 0.915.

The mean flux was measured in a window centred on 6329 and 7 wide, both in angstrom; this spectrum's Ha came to 3.49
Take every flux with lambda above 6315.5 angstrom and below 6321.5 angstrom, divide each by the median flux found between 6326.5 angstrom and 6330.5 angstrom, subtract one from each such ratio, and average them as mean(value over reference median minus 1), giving -0.13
